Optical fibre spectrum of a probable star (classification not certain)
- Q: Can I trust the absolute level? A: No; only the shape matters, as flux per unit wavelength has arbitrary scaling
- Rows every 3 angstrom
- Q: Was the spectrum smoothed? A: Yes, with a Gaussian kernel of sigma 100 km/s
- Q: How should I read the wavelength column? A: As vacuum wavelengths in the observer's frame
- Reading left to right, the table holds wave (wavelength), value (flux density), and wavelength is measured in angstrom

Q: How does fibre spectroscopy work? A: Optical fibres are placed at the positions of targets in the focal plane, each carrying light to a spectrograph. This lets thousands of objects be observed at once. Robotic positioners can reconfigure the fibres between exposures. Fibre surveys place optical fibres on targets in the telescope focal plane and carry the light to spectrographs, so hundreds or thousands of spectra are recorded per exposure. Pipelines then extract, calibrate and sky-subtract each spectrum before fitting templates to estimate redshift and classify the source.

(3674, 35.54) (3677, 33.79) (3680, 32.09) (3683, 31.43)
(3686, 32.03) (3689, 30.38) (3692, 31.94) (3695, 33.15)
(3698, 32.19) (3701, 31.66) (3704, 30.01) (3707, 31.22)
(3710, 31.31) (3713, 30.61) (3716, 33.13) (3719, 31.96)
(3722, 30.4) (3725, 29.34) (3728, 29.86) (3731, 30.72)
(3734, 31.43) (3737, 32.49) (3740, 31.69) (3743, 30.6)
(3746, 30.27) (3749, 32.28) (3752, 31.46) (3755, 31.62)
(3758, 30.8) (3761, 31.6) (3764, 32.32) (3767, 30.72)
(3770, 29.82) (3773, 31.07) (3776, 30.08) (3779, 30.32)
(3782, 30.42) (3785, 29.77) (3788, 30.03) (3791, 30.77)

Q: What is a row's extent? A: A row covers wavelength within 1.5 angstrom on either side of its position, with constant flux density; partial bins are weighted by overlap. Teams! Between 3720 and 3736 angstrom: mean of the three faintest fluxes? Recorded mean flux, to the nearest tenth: 29.9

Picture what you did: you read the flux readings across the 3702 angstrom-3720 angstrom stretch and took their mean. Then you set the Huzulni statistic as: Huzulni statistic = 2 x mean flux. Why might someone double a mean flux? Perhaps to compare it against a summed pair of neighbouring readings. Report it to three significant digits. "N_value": 62.7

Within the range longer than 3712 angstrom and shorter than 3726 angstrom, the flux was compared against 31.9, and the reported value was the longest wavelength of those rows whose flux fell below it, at 3725 angstrom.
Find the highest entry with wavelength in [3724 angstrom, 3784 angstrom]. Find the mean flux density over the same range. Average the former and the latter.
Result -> 31.7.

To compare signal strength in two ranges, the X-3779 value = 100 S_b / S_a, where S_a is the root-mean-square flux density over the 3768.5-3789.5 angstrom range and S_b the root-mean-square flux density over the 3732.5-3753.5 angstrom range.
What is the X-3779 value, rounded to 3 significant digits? 104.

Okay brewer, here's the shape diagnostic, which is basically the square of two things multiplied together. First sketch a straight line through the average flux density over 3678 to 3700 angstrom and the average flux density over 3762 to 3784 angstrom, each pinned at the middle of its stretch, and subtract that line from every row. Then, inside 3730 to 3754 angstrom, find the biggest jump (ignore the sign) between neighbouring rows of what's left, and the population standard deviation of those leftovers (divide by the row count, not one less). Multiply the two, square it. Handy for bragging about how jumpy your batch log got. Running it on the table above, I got 2.4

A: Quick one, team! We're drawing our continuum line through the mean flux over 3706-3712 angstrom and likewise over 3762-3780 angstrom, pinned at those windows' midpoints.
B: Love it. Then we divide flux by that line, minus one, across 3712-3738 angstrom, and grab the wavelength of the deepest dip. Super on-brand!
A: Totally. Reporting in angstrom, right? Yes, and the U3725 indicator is 3725 angstrom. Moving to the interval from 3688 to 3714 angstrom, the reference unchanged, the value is 3704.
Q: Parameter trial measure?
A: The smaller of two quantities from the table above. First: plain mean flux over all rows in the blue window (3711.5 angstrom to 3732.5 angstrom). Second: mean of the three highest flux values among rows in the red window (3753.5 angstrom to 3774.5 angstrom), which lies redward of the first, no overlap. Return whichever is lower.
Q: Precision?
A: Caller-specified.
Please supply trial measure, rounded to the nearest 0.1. 30.9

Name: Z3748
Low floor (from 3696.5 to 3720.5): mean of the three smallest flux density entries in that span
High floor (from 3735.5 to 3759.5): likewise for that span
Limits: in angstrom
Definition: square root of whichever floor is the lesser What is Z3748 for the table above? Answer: 5.53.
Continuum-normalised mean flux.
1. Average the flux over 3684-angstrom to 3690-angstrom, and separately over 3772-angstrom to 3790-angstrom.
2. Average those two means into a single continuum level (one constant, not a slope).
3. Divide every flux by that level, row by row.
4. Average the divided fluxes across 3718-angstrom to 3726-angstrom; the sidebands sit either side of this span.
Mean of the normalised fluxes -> 0.99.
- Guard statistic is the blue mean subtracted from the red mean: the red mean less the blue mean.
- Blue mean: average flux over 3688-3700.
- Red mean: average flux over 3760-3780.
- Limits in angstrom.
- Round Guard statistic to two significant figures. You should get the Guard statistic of -1.1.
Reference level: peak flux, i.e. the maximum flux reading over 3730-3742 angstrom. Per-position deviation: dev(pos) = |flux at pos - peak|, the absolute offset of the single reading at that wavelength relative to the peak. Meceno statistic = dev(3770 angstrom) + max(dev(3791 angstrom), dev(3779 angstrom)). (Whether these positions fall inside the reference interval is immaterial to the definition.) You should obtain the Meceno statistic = 4.8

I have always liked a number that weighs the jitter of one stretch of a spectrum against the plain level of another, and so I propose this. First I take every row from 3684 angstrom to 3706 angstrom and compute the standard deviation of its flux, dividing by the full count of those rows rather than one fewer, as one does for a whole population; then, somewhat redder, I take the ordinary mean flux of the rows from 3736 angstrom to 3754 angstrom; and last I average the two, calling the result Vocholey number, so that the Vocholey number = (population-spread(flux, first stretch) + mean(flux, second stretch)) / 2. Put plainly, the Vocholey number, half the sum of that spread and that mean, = 16.2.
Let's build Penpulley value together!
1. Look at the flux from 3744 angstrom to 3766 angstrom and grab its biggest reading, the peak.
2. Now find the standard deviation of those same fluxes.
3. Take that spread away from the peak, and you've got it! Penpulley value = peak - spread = 31.6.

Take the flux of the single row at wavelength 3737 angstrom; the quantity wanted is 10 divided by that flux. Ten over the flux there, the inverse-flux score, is 0.308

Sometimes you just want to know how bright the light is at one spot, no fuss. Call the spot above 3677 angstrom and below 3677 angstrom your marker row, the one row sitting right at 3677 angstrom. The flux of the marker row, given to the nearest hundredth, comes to 33.79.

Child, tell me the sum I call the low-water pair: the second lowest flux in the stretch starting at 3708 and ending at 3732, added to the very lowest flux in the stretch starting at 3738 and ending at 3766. 60.1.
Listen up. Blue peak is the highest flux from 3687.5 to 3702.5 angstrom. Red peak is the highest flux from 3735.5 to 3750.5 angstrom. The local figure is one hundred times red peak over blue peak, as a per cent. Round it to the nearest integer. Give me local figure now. 98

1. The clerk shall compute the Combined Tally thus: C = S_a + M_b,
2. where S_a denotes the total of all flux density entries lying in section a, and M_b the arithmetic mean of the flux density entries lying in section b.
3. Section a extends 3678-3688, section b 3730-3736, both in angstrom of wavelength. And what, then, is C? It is 127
